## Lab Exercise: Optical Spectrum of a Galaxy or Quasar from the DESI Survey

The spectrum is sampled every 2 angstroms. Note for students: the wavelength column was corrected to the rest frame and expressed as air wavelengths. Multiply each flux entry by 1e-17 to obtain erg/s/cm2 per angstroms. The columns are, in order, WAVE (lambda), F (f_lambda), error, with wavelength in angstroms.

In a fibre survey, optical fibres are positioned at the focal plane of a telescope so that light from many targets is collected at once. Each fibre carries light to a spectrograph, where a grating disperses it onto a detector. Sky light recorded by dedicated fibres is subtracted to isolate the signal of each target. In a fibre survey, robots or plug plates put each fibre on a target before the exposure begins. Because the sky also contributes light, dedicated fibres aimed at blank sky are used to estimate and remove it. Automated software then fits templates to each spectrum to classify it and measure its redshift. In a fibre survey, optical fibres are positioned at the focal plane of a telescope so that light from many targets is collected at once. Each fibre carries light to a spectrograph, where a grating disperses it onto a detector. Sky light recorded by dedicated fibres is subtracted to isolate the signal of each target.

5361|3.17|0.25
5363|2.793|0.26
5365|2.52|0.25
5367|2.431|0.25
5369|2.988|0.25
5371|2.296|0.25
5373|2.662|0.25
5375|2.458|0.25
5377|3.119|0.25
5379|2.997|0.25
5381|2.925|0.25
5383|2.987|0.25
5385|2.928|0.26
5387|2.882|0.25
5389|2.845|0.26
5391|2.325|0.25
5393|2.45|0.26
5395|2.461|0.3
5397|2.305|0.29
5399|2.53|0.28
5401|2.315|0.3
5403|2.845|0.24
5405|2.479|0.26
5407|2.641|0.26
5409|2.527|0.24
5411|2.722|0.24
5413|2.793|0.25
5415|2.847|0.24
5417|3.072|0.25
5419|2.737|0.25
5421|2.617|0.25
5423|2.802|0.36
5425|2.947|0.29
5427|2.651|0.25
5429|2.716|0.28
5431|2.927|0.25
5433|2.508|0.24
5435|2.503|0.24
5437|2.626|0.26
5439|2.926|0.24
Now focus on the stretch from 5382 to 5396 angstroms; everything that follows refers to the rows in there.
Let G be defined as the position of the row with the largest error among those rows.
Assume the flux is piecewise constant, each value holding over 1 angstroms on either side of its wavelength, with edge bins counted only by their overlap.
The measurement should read 5395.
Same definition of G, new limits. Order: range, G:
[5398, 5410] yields 5401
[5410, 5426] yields 5423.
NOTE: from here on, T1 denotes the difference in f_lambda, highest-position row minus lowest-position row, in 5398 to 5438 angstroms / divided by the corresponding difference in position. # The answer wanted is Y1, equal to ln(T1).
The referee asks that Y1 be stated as -6.0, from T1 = 0.0025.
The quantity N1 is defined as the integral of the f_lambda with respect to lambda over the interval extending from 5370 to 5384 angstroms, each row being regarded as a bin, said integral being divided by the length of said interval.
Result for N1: 2.78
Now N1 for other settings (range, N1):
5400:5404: 2.58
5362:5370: 2.68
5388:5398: 2.48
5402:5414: 2.67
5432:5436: 2.51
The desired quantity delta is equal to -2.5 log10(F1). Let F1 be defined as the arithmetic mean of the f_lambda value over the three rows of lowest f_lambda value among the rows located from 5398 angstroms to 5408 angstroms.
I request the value -0.97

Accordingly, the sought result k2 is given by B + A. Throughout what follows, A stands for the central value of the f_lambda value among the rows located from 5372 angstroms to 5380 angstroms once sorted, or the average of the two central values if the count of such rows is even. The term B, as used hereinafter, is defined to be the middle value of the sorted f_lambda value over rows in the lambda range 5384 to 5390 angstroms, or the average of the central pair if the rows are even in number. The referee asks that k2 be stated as 5.71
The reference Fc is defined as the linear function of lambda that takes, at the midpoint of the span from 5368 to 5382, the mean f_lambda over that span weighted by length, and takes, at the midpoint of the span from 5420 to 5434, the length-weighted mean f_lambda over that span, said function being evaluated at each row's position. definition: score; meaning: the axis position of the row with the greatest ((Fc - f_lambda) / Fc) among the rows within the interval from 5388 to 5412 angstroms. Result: 5397 angstroms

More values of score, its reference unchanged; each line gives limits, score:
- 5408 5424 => 5409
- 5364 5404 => 5371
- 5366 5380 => 5371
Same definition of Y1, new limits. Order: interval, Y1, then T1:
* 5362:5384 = -4.6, 0.0097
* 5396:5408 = -3.4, 0.0336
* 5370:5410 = -5.1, 0.0061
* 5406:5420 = -4.8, 0.0080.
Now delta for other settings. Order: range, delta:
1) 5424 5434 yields -1.05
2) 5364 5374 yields -0.96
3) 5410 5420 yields -1.10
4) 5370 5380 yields -0.98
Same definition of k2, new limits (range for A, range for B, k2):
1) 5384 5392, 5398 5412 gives 5.39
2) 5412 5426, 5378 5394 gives 5.71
